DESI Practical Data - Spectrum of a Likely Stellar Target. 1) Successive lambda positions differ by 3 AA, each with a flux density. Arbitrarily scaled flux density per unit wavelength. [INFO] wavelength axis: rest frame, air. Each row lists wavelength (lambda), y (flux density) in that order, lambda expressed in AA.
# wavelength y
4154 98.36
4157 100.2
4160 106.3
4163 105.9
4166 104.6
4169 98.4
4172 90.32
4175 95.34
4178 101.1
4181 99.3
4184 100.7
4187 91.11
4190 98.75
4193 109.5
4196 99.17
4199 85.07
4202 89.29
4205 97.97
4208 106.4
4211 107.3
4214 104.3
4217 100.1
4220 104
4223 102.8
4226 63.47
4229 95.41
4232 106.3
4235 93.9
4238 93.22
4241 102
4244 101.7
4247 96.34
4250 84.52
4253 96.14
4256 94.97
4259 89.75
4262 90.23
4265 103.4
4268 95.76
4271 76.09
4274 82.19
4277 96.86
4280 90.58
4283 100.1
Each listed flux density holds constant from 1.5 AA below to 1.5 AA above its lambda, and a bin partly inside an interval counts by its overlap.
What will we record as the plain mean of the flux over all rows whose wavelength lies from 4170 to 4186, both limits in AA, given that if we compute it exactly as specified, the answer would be 97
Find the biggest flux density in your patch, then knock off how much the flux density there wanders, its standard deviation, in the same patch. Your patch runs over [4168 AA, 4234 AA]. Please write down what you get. 100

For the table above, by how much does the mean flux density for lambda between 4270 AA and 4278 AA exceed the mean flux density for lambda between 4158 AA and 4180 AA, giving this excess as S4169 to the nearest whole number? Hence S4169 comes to -15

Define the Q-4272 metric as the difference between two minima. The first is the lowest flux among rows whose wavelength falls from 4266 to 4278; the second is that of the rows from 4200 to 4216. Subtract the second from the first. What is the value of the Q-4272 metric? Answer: -13.2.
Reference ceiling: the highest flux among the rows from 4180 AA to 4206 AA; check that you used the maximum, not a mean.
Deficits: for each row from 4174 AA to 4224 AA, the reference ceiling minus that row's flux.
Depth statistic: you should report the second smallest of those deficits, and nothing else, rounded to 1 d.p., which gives 2.2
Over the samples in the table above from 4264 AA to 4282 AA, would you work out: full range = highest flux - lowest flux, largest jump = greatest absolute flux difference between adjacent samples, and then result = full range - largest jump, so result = 8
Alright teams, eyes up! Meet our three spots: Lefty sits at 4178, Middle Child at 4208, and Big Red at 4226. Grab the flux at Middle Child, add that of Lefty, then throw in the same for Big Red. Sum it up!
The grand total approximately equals 271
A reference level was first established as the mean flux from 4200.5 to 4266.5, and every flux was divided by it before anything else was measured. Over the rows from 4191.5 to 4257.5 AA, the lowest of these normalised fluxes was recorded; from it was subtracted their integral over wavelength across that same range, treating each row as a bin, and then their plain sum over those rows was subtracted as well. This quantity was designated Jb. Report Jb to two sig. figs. -88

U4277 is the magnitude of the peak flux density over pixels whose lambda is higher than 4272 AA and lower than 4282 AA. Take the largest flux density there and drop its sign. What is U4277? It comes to 97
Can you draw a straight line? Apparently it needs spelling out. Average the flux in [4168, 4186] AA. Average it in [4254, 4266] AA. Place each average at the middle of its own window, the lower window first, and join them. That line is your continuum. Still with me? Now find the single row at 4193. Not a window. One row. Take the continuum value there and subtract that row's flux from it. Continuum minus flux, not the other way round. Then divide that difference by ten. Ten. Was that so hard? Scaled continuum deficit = -1.3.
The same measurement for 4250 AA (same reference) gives 1.0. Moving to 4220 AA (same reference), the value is -0.8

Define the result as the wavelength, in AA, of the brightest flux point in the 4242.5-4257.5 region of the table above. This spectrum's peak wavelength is 4244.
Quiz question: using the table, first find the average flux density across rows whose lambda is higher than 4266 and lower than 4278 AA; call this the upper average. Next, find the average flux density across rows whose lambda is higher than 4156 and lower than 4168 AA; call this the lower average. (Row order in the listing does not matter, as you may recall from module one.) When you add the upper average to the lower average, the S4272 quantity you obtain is 192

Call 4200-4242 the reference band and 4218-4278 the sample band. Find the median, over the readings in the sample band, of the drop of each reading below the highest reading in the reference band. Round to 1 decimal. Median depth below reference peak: 11.7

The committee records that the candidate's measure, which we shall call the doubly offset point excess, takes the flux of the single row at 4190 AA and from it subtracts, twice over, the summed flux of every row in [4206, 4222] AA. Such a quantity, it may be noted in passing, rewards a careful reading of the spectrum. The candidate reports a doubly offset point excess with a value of -945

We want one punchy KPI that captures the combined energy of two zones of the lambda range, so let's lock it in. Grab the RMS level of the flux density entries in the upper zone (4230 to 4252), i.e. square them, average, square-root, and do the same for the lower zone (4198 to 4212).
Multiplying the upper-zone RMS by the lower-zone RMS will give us 9477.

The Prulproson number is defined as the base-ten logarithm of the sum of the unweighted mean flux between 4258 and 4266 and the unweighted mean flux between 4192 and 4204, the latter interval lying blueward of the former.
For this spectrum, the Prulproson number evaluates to 2.28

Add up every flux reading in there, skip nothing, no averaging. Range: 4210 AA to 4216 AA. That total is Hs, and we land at 212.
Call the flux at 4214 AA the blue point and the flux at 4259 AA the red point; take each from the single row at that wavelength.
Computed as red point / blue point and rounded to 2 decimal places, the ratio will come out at 0.86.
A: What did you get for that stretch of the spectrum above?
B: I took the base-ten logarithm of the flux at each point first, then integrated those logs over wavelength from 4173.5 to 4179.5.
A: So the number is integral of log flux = 12.0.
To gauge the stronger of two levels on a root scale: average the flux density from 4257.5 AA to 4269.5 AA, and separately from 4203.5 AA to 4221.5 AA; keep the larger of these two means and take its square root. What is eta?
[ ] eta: 10.17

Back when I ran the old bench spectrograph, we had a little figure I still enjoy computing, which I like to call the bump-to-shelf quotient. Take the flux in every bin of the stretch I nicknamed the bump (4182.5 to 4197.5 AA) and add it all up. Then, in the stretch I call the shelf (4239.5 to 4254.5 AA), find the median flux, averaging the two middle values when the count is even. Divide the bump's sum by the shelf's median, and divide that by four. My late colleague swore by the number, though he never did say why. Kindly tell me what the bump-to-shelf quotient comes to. 1.30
